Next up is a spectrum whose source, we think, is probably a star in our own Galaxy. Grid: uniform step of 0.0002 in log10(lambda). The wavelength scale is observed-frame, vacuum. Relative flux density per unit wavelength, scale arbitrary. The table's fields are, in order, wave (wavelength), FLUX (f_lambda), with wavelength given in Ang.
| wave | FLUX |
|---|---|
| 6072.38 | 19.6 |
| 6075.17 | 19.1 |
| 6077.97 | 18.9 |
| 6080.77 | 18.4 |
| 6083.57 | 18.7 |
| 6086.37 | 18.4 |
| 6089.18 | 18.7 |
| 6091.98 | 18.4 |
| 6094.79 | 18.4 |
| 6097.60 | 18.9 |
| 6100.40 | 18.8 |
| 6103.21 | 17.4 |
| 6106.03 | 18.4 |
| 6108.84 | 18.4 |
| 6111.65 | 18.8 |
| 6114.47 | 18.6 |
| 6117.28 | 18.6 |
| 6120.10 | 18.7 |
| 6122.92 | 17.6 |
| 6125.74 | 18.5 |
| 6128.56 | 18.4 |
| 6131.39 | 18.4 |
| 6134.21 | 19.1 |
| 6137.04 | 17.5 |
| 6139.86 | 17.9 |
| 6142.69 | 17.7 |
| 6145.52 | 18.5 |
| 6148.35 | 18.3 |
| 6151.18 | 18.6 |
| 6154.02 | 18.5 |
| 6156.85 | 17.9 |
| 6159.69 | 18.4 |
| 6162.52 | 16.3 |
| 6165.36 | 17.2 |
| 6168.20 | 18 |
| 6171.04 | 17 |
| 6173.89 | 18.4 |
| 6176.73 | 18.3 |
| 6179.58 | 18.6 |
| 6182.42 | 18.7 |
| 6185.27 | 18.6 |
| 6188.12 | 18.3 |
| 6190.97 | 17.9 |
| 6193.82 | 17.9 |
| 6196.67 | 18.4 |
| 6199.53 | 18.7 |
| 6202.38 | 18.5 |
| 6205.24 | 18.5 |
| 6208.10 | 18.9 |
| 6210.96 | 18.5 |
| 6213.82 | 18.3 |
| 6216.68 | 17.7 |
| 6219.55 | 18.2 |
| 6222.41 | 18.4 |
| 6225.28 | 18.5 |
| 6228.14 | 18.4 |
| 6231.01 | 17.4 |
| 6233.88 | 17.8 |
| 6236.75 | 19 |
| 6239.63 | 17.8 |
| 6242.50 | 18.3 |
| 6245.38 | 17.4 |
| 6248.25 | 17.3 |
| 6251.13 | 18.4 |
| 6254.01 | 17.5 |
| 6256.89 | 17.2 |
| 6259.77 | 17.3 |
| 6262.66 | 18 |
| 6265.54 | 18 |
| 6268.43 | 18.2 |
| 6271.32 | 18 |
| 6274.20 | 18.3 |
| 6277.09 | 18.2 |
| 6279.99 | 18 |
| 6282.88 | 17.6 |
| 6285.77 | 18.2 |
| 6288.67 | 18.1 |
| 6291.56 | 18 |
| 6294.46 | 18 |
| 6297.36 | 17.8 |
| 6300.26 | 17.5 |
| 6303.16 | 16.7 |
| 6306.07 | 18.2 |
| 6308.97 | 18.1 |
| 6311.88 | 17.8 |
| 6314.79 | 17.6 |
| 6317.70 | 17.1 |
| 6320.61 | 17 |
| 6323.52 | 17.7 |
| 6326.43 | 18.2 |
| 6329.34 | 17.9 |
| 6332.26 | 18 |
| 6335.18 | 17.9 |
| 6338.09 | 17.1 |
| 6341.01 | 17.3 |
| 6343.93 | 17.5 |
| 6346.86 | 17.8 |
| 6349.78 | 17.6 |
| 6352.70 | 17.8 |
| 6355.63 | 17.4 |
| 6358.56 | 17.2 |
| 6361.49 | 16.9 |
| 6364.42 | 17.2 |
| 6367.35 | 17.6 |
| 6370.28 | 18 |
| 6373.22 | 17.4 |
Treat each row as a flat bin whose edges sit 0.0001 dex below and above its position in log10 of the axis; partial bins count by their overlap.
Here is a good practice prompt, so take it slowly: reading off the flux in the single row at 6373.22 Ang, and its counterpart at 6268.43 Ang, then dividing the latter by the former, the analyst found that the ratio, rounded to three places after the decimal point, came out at 1.046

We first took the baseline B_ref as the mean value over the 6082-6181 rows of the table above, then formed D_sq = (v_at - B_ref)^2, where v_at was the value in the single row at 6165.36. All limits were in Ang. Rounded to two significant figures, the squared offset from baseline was 1.1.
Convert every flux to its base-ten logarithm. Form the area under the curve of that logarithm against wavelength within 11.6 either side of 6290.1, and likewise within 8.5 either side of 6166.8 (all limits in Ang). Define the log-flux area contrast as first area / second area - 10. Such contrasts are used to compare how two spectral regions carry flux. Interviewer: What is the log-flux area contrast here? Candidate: -8.6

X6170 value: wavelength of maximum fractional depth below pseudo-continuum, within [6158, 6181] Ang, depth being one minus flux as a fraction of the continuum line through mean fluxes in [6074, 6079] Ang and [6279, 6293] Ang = 6162.52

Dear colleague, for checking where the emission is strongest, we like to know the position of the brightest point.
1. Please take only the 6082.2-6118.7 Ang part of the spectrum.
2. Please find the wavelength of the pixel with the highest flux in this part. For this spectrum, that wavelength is 6097.60 Ang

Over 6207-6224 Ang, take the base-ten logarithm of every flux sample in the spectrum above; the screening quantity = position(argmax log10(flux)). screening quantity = 6208.10 Ang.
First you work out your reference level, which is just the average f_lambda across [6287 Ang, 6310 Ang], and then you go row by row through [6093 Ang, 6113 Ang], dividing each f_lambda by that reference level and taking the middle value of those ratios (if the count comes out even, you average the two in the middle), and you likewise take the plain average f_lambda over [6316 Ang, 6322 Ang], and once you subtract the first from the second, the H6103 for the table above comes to 16.0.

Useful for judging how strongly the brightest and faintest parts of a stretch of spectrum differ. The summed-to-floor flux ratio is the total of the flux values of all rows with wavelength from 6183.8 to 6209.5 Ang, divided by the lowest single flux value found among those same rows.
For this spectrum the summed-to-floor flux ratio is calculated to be 9.257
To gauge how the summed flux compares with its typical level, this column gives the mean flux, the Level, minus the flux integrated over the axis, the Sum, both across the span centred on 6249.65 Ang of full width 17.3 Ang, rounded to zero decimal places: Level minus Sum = -288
